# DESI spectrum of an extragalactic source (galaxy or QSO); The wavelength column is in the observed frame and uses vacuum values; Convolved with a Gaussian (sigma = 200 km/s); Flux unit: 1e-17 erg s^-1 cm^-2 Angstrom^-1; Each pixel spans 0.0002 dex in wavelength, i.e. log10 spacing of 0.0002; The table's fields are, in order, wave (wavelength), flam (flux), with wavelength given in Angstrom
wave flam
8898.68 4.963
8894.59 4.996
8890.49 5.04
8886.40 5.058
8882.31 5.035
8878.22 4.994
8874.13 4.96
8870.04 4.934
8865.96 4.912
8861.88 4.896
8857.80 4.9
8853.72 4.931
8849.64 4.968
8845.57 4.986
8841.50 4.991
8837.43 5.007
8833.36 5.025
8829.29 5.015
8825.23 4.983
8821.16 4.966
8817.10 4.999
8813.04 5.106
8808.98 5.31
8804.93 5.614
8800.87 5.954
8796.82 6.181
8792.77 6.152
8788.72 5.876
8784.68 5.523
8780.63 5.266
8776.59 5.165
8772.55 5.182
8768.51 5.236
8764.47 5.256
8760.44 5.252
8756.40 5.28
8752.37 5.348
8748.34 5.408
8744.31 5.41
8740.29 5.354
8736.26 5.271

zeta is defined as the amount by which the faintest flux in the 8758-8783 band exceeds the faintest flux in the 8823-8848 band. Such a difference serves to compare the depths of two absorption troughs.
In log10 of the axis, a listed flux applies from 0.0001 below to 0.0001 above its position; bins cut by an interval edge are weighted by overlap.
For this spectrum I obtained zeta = 0.18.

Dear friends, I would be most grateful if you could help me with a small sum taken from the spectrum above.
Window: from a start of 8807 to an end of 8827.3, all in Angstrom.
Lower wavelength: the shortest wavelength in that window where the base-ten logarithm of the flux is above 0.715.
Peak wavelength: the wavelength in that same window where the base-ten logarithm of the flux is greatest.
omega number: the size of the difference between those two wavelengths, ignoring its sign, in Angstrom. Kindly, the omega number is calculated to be 0.0 Angstrom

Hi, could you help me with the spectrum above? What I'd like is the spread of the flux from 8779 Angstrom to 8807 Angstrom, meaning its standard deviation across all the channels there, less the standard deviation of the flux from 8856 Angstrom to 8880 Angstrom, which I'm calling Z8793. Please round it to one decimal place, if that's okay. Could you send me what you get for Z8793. 0.3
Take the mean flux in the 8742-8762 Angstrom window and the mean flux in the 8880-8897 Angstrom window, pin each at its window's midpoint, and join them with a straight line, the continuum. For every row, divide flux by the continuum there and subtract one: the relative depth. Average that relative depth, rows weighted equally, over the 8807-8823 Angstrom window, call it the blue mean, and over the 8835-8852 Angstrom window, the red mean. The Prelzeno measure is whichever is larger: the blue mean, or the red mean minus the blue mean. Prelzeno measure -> -0.01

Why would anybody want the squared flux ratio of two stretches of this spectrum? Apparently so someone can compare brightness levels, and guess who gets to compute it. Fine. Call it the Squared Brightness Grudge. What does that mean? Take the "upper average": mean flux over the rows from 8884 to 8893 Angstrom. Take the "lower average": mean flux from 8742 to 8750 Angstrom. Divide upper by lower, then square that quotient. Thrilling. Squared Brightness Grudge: 0.87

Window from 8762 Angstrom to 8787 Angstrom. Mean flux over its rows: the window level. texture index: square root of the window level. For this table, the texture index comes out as 2.30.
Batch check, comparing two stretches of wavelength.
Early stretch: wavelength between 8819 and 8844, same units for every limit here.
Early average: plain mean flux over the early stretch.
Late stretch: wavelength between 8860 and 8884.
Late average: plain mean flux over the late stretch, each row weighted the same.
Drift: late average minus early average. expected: 0.0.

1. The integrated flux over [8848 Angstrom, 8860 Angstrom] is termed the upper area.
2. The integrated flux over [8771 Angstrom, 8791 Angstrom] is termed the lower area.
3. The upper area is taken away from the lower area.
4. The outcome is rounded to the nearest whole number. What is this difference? 49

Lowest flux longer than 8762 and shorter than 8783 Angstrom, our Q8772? 5.165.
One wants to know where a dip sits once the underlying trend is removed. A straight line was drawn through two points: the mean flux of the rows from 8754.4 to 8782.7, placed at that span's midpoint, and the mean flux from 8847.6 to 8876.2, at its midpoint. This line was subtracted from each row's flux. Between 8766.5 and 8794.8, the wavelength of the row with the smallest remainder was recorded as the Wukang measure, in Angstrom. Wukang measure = 8776.59 Angstrom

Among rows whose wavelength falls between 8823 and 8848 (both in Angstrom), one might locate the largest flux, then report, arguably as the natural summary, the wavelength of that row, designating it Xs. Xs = 8833.36 Angstrom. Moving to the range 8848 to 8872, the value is 8849.64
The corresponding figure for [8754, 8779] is 8756.40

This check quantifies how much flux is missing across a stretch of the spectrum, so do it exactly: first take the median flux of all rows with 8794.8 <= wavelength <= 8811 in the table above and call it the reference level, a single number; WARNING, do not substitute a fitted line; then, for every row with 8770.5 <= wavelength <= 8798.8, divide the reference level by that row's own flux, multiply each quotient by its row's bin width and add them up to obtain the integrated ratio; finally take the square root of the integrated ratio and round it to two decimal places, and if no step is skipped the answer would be 5.41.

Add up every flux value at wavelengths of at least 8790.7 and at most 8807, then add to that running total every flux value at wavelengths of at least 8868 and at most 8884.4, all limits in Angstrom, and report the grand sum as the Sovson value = 44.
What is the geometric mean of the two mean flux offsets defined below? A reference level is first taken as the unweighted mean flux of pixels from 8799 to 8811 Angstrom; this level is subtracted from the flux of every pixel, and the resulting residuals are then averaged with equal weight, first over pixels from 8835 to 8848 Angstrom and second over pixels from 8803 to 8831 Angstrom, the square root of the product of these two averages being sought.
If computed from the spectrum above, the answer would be 0.55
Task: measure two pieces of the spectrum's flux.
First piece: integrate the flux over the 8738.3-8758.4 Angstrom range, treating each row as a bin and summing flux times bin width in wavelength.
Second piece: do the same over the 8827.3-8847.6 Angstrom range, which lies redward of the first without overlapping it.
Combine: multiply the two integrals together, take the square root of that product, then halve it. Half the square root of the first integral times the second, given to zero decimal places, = 52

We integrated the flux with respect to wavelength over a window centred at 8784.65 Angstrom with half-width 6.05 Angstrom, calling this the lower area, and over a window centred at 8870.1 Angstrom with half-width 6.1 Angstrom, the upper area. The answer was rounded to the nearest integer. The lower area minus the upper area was 7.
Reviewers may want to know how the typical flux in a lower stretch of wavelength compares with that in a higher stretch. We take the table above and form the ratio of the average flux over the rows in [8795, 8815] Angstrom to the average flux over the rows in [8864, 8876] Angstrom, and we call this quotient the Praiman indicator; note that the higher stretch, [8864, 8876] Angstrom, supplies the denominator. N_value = 1.14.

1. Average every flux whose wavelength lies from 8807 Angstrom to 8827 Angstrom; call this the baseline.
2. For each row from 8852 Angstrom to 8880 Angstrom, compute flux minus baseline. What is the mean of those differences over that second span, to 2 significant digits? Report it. -0.14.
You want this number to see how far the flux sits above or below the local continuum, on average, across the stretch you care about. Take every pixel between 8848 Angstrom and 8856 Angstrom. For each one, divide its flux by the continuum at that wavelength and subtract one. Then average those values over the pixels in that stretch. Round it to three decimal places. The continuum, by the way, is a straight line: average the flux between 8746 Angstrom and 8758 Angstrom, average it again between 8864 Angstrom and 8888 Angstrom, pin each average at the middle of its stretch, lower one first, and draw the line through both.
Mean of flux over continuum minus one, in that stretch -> -0.021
